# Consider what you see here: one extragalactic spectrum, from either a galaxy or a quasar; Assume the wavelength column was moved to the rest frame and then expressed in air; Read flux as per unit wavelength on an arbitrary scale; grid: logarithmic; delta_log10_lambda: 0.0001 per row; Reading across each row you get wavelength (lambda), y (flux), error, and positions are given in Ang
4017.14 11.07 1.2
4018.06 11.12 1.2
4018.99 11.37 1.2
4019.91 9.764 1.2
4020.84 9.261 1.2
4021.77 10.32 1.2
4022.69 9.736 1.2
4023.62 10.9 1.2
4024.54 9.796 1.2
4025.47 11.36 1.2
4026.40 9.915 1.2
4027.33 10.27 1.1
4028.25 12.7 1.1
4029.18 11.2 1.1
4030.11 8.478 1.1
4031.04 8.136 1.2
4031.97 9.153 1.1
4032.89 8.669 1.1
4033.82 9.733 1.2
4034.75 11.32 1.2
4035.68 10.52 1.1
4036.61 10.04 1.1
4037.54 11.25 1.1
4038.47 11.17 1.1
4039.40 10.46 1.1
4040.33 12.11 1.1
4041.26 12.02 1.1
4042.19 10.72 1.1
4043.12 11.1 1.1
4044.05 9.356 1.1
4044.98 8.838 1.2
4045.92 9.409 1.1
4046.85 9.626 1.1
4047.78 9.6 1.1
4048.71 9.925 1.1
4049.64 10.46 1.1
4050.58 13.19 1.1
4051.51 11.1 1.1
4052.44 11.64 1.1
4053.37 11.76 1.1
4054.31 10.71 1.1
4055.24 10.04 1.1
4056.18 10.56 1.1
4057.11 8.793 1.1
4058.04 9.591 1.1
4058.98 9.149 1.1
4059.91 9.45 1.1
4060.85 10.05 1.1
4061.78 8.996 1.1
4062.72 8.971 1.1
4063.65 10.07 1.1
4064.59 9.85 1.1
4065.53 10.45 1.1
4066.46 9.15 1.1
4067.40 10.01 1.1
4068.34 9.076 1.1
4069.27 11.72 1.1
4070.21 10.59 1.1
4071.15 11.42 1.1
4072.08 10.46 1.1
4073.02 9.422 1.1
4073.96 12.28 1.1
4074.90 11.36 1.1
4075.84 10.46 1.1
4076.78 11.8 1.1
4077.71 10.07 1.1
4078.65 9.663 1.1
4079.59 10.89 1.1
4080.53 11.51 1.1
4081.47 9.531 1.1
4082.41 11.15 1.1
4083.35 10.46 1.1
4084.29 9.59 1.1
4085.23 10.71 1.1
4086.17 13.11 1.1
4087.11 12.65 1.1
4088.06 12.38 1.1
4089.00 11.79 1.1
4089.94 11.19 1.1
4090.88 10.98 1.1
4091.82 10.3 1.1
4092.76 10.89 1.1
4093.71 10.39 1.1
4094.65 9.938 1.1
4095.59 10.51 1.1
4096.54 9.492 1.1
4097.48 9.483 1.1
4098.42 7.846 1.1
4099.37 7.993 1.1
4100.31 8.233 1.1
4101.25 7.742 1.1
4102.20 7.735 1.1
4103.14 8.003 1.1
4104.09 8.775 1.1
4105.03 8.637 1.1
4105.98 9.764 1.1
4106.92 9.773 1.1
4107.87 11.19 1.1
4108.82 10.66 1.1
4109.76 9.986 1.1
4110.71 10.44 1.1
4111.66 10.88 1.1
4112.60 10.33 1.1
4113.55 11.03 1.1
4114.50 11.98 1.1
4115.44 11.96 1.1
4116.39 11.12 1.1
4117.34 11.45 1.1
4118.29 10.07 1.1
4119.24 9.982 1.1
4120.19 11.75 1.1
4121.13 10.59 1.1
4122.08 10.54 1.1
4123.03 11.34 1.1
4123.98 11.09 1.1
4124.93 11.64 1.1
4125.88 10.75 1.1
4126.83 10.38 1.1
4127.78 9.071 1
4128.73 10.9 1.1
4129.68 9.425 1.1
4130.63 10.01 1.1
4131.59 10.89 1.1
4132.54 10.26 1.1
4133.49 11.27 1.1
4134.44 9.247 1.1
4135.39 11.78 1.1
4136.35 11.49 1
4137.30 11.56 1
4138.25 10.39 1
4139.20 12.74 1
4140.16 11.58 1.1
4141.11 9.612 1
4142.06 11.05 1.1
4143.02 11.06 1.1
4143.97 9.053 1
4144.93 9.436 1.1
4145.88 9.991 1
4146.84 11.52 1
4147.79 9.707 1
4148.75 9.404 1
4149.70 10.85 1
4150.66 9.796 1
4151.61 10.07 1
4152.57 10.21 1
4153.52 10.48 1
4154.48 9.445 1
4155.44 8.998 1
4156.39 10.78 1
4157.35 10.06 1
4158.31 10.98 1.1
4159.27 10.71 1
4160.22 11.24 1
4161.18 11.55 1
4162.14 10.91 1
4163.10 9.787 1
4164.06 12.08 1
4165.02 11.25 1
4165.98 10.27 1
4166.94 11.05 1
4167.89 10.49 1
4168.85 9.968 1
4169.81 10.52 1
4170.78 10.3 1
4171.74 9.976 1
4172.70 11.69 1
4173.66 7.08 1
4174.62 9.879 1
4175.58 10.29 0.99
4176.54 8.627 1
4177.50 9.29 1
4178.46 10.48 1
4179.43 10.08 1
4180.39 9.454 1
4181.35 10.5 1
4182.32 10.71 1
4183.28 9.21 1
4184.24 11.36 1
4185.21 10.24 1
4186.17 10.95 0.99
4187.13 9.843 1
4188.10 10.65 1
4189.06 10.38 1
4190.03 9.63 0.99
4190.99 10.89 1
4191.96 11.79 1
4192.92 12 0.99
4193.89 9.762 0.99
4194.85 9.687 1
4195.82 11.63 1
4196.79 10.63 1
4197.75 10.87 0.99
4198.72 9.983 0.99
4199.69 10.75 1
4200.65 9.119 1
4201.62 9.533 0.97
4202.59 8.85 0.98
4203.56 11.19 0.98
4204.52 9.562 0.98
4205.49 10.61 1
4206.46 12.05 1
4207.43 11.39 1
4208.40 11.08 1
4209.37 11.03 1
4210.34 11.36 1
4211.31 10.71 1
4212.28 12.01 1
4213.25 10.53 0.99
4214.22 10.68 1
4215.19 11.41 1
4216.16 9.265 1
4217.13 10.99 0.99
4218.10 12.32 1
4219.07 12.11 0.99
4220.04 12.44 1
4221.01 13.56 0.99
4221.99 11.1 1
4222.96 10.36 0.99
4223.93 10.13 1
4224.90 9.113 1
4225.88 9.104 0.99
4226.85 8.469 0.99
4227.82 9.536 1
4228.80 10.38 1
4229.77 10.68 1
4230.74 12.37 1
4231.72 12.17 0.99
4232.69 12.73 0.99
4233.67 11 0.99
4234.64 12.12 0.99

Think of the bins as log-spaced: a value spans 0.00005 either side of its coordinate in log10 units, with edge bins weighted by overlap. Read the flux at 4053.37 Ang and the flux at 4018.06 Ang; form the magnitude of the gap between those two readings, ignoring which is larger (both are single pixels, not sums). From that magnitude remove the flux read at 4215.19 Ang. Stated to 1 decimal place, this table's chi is -10.8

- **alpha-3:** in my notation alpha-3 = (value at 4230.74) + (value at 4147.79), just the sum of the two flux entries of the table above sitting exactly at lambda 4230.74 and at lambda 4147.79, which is 22.1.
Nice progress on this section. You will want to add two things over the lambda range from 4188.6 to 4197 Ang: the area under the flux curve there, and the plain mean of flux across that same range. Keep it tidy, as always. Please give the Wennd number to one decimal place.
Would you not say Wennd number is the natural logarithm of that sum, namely 4.6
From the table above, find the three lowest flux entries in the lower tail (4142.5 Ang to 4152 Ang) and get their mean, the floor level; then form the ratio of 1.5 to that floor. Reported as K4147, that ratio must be 0.161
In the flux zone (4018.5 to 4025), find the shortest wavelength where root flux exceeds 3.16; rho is 4018.99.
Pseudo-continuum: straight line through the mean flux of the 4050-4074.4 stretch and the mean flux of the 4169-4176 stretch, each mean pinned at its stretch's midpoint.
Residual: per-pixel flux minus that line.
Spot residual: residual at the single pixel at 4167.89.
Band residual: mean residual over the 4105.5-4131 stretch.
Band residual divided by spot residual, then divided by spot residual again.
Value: 2.0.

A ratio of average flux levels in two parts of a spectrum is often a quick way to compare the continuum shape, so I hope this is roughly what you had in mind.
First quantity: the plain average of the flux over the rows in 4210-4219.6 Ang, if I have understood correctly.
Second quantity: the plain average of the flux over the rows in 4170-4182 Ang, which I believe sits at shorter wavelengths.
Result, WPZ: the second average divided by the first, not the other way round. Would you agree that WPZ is 0.88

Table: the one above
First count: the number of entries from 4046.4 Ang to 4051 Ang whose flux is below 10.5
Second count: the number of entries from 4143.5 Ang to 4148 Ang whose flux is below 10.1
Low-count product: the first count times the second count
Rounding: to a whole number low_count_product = 16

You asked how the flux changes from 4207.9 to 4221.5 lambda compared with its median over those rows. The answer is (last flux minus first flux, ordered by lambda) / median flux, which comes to 0.2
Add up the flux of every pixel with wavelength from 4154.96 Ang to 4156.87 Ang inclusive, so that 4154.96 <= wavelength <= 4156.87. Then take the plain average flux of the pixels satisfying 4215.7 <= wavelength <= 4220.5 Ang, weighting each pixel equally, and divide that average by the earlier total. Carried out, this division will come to 0.58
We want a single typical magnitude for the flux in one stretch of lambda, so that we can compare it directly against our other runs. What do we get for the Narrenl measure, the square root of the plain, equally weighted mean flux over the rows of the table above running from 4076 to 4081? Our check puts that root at 3.28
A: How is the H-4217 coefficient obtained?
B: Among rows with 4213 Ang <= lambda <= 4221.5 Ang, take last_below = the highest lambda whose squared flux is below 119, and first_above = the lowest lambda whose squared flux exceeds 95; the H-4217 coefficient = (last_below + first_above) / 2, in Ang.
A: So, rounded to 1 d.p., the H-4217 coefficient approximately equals 4214.7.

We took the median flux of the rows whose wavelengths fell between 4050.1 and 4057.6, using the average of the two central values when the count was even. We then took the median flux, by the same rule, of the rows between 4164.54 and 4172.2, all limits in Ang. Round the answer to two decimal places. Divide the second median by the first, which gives 0.95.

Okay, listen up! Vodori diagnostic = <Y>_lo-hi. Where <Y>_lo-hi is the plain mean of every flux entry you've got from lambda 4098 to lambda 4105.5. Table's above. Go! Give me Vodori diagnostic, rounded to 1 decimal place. 8.1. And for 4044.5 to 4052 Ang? 10.3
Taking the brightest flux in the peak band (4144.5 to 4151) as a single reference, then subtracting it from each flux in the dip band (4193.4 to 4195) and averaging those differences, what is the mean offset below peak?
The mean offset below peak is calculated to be -1.8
